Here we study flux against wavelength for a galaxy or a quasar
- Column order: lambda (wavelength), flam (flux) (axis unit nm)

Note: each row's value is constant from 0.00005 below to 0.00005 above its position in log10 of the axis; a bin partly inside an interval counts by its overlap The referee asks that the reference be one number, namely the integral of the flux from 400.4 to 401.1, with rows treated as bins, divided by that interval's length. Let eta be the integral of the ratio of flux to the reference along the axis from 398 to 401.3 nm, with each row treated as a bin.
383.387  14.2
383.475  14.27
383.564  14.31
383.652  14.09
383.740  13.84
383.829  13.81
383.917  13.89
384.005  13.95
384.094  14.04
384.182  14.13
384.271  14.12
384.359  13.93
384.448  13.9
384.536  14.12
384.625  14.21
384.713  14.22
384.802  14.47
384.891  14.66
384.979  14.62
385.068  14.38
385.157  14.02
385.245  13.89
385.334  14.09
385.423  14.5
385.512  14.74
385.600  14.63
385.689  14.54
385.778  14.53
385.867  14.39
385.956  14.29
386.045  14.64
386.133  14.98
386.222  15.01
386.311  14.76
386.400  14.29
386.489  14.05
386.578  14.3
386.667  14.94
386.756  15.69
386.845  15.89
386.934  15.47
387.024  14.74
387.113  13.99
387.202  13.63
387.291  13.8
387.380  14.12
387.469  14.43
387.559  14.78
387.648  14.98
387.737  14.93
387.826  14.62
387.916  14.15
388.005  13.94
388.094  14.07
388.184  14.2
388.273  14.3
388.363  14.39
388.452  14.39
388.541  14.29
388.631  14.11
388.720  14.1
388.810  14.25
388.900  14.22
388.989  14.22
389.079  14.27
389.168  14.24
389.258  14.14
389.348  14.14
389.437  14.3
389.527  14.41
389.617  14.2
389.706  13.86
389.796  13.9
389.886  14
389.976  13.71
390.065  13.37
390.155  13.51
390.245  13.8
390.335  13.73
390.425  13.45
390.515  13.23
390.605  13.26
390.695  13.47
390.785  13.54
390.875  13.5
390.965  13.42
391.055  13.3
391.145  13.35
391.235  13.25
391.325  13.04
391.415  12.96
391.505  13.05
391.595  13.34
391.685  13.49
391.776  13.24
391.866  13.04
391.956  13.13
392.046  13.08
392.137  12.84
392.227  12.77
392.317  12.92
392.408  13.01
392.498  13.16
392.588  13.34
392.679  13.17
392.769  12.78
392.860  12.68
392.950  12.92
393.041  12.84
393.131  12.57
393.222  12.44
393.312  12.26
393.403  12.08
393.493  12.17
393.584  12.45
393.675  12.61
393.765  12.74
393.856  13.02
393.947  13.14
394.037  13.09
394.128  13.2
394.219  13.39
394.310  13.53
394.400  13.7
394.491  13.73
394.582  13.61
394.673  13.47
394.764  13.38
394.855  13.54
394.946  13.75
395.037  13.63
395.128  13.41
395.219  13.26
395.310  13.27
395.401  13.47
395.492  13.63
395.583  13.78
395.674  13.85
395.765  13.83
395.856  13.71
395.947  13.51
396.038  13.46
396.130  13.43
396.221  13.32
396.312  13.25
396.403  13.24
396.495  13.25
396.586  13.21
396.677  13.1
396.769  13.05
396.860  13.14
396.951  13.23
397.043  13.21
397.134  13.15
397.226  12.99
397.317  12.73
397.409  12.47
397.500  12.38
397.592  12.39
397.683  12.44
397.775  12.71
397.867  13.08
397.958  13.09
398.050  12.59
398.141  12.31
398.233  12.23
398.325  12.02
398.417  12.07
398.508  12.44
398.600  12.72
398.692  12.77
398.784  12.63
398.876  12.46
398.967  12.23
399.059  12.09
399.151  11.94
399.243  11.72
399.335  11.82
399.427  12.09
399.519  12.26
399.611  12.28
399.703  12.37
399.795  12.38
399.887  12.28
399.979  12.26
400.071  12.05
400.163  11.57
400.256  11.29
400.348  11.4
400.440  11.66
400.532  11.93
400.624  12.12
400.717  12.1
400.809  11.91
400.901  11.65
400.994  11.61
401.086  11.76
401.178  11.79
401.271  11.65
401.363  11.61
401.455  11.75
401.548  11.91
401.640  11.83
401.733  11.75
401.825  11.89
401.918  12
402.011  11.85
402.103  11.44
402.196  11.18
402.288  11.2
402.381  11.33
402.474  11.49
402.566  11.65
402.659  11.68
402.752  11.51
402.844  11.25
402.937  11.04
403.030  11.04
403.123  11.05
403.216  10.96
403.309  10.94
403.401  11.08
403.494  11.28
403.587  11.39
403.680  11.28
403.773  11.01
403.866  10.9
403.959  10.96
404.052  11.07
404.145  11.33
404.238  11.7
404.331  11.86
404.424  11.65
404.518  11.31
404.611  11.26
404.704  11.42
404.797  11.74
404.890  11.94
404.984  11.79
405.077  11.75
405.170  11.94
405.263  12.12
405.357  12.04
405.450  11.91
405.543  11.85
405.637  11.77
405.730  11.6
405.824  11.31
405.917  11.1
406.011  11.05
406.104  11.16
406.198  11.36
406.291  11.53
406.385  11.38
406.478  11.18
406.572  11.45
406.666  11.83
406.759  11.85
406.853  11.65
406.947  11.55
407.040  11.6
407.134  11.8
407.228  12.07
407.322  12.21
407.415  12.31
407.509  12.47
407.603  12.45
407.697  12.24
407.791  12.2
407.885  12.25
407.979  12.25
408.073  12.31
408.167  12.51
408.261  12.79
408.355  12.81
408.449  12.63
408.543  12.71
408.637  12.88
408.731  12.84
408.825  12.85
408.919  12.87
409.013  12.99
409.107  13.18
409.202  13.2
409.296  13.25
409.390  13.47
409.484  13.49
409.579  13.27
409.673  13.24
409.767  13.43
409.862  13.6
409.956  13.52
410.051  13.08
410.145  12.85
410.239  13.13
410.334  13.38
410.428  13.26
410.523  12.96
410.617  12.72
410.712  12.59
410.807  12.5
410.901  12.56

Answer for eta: 3.4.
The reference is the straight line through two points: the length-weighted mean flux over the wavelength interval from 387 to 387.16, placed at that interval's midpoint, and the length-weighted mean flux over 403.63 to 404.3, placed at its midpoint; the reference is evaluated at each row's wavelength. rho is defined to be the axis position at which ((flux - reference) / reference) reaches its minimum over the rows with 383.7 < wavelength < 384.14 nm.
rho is 383.829 nm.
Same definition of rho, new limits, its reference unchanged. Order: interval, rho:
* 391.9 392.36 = 392.227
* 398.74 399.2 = 399.151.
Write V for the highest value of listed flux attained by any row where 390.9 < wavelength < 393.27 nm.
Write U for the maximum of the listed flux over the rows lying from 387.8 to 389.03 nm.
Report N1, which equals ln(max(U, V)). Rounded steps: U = 14.62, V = 13.49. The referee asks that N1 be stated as 2.68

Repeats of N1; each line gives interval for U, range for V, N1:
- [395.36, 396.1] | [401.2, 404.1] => 2.63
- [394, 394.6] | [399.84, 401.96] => 2.62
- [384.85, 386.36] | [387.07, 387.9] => 2.71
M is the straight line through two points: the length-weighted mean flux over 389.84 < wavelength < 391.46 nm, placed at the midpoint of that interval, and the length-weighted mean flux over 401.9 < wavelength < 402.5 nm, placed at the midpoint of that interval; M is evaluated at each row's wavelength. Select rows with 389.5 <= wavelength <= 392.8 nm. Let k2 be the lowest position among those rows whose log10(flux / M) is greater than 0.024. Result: 389.527 nm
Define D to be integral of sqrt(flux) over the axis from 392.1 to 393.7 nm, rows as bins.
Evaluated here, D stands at 5.71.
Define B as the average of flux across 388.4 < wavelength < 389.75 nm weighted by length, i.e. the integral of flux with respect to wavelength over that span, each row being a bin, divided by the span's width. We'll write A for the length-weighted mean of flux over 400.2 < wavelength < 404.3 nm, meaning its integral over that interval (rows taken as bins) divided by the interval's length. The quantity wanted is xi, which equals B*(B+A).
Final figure 365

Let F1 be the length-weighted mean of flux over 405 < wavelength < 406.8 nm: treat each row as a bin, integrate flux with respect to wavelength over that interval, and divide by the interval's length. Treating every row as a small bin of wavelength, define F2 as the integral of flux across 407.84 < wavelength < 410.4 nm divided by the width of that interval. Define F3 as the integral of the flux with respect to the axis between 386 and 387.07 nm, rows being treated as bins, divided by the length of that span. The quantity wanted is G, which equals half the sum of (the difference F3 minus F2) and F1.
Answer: 6.7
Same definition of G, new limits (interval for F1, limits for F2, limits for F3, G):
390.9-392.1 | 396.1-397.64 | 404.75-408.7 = 6.1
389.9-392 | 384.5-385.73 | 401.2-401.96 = 5.4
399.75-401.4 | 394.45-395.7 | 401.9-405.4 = 4.9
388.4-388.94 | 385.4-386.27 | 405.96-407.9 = 5.7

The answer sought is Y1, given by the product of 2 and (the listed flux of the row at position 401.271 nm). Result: 23.3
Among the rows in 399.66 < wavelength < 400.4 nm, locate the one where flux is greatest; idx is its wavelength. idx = 399.795 nm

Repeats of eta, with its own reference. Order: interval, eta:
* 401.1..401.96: 0.9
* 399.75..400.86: 1.1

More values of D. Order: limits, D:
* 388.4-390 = 6.02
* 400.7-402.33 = 5.58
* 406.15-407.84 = 5.81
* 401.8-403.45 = 5.56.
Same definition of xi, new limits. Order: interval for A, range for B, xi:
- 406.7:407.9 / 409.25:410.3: 337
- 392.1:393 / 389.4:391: 365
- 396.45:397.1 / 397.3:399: 322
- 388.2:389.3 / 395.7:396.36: 375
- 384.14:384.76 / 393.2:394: 335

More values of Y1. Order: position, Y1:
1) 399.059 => 24.2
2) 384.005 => 27.9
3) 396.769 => 26.1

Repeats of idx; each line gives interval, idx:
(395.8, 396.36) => 395.856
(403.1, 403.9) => 403.587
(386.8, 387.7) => 386.845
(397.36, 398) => 397.958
